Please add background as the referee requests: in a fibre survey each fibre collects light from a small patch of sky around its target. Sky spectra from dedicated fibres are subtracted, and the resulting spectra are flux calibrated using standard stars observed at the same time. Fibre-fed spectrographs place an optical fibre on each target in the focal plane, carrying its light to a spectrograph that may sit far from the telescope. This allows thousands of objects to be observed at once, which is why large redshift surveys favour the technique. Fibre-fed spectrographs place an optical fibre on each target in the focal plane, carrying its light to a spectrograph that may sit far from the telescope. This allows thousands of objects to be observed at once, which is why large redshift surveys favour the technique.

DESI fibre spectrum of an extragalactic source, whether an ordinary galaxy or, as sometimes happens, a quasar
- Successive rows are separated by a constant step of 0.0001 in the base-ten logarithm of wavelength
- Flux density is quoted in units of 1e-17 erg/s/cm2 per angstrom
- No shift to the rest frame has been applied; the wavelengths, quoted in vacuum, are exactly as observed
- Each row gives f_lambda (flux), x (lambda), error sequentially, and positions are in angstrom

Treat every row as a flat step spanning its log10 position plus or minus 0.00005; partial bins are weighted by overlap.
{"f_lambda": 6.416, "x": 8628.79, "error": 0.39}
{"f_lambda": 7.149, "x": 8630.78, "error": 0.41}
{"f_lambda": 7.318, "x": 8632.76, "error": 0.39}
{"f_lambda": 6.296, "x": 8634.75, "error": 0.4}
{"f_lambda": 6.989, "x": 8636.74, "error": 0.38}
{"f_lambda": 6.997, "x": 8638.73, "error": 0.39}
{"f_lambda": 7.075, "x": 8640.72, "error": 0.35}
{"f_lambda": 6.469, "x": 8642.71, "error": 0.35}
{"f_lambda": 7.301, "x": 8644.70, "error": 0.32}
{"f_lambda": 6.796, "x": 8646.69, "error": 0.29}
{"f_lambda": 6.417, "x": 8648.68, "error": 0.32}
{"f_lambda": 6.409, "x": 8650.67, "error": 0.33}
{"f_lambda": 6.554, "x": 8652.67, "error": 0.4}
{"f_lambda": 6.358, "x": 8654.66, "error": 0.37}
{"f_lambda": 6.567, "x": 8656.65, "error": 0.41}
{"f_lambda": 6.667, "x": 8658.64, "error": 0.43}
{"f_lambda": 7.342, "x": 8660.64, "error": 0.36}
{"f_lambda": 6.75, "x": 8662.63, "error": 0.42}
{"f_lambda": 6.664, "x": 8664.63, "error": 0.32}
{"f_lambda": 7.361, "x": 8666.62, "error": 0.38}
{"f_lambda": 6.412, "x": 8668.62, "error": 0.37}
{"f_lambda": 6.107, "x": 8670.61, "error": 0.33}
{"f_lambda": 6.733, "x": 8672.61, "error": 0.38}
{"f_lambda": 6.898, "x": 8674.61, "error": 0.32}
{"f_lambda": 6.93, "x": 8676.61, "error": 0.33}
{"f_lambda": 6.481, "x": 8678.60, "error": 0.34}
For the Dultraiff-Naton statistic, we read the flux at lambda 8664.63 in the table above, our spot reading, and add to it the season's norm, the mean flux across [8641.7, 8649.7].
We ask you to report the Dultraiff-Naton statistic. 13.4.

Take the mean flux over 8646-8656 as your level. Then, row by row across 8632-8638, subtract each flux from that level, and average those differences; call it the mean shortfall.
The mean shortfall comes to -0.36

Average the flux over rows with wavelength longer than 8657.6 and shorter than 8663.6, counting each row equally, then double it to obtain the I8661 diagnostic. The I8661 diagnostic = 13.8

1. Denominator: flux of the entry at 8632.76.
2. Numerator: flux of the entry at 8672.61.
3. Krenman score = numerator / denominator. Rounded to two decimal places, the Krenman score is 0.92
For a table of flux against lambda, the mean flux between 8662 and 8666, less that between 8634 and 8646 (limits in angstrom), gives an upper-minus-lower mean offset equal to -0.1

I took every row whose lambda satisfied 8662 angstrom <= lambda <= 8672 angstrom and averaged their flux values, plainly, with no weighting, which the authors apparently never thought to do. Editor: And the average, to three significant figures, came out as 6.66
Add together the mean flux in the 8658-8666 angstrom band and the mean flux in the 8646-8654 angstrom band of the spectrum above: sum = 13.4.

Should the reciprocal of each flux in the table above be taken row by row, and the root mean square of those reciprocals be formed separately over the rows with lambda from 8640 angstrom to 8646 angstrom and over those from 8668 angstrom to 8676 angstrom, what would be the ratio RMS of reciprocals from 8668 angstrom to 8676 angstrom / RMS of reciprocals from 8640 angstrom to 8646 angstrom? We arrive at 1.06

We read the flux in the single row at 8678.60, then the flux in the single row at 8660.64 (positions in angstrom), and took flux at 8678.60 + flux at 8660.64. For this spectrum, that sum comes 13.8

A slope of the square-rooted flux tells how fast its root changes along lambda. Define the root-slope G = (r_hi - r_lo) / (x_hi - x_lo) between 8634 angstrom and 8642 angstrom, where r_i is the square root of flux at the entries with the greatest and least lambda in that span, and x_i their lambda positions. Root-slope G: 0.025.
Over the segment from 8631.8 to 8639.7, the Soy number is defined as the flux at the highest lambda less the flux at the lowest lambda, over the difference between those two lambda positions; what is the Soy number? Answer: -0.05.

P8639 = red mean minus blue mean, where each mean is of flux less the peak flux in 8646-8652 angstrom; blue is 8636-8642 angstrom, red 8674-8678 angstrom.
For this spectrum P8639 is -0.1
